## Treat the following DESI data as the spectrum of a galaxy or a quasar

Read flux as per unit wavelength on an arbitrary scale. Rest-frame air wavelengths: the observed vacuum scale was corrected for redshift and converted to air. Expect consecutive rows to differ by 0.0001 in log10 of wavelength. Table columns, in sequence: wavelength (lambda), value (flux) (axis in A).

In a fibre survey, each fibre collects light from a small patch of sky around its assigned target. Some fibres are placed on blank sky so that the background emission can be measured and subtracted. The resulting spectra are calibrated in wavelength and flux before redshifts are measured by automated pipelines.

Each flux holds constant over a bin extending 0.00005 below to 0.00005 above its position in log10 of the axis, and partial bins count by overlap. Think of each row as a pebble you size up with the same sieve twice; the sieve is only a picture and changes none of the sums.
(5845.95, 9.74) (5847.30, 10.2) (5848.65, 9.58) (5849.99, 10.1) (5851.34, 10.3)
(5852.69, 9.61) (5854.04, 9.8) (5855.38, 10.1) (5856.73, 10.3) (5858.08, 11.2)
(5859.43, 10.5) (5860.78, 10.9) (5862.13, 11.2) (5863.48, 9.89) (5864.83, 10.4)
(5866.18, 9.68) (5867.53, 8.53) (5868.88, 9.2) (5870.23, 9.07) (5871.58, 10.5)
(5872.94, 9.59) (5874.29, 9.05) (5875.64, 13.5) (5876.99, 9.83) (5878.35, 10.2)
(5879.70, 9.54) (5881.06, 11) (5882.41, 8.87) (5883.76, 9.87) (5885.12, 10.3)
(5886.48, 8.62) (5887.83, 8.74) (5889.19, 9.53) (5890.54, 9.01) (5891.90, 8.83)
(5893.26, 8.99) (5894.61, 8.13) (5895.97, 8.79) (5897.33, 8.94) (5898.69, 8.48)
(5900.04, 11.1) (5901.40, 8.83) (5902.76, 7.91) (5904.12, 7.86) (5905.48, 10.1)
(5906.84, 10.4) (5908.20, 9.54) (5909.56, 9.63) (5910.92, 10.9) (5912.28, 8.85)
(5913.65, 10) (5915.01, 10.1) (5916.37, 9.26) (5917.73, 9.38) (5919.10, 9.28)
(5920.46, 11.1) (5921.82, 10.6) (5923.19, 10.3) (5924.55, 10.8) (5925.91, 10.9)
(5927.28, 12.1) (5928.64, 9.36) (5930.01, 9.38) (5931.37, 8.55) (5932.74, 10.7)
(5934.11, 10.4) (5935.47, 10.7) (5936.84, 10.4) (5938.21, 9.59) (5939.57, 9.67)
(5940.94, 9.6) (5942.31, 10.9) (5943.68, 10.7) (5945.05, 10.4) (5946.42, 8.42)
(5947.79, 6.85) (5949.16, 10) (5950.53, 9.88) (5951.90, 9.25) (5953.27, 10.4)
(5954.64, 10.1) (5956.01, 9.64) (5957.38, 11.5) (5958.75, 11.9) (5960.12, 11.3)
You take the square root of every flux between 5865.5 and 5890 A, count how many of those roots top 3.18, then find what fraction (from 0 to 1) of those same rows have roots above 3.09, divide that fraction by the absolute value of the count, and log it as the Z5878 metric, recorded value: 0.10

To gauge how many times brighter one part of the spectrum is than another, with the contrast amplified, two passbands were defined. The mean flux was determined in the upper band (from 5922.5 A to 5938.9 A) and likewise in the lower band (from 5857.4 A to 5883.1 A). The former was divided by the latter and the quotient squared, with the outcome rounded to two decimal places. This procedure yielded 1.02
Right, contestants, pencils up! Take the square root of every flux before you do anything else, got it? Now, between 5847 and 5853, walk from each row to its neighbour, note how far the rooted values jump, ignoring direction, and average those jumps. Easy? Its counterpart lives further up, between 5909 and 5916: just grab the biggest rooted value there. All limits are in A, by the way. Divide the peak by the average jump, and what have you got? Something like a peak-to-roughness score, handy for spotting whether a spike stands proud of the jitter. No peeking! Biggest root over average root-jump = 41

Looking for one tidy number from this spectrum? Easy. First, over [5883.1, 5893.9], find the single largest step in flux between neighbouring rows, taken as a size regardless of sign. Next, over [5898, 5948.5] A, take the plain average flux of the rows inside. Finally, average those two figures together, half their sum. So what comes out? 5.7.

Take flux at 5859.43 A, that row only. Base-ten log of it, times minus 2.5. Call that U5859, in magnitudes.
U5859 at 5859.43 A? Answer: -2.55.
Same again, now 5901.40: -2.36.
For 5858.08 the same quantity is -2.62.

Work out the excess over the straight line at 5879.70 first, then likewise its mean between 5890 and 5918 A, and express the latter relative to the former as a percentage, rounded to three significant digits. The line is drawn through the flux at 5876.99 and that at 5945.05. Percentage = 246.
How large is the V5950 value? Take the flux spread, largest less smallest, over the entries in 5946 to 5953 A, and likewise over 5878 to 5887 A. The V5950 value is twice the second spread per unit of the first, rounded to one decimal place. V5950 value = 1.5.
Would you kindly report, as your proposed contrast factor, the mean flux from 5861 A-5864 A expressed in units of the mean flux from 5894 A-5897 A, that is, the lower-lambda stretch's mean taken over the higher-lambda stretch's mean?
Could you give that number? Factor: 1.25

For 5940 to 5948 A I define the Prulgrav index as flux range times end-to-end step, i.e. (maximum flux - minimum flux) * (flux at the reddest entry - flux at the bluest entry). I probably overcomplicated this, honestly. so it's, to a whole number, -11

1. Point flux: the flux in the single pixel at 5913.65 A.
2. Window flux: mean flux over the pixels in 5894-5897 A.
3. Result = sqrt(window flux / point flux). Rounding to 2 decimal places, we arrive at 0.92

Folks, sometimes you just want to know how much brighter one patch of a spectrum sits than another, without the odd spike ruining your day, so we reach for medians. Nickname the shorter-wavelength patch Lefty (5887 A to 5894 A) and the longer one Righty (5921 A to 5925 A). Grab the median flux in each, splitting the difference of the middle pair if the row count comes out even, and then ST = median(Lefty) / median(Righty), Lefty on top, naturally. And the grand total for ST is 0.85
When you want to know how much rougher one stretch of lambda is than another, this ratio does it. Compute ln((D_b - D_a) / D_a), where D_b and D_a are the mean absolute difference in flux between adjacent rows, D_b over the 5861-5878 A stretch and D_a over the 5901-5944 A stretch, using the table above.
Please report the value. -0.16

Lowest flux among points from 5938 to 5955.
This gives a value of 6.85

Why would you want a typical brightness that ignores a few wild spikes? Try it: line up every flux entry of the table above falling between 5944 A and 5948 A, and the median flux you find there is 8.4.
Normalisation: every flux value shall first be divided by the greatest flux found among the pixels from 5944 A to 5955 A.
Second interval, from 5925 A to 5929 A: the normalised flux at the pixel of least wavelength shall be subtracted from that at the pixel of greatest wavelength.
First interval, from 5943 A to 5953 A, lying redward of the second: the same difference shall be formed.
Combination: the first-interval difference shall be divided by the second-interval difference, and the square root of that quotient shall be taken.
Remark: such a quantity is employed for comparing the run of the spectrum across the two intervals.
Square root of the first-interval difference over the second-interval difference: 0.97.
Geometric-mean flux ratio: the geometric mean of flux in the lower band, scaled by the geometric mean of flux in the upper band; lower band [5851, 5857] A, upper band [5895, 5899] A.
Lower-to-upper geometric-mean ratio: 1.15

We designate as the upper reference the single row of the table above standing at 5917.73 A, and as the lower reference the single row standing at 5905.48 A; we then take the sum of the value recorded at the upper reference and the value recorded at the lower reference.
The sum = 19.5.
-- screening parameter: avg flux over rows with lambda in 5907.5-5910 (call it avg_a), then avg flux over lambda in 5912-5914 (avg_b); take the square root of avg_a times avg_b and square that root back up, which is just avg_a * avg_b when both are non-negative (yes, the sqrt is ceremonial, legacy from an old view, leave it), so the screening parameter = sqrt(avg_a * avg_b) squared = 90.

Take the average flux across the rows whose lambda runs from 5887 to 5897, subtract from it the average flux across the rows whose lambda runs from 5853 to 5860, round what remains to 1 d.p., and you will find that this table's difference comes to -1.5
